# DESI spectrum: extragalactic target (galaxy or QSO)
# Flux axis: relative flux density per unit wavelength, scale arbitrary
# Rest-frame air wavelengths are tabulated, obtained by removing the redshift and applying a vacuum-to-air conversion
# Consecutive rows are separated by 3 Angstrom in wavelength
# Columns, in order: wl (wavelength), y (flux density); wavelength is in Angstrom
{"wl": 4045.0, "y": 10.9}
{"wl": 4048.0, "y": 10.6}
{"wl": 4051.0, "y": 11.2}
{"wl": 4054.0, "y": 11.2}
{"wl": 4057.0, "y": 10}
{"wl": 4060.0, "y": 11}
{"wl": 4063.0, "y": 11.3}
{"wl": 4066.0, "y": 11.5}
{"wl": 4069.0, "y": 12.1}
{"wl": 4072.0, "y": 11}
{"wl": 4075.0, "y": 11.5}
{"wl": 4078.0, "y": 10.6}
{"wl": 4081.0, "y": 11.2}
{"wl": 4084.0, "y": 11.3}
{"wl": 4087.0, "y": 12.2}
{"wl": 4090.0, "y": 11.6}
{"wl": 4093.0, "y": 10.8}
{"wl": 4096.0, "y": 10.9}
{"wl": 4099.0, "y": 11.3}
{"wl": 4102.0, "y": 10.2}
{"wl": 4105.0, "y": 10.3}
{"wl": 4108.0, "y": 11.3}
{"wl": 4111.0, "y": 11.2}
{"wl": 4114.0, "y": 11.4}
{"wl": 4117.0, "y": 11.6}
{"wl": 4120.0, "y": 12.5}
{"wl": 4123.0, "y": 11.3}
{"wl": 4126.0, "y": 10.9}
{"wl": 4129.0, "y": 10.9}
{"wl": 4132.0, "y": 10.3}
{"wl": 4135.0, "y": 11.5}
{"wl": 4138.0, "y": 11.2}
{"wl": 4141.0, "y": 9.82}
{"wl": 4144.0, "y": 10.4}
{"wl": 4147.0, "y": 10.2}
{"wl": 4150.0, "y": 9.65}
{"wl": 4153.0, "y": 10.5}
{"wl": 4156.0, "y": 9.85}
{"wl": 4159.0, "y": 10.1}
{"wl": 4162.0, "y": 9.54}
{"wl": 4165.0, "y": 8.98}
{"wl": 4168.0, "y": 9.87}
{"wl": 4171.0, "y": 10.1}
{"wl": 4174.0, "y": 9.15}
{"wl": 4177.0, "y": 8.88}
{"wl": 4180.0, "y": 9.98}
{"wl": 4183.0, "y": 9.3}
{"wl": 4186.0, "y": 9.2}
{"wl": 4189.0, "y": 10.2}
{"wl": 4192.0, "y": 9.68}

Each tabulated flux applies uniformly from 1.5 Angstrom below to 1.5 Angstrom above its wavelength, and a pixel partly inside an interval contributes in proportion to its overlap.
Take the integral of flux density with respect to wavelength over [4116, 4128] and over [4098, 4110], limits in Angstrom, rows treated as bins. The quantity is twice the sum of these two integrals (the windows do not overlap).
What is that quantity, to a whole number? 536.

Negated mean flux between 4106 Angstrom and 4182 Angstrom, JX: -10.4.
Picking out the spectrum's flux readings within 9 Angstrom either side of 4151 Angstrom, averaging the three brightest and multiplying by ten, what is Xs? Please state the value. 104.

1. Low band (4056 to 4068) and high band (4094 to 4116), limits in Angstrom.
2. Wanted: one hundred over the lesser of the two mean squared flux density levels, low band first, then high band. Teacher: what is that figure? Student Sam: 0.83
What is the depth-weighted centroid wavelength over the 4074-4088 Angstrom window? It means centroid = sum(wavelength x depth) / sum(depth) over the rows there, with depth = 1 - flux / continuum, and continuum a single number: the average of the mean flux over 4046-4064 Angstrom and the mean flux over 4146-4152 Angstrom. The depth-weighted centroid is 4082.3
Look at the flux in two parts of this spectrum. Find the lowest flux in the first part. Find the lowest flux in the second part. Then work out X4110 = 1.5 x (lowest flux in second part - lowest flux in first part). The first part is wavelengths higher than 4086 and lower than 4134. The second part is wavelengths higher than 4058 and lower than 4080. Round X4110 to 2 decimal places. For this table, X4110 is 0.60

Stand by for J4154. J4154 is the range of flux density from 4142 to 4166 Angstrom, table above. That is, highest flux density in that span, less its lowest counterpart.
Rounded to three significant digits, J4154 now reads 1.52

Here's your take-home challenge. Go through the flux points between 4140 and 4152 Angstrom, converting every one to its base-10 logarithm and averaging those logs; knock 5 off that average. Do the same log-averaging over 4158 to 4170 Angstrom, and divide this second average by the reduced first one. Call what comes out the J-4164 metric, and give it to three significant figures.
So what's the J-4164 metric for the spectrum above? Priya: -0.246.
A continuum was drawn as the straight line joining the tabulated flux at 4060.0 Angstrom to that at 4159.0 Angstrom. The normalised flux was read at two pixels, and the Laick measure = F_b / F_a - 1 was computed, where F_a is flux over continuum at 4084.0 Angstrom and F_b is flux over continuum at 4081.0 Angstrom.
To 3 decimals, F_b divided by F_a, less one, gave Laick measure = -0.011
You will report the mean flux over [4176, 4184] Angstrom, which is 9.4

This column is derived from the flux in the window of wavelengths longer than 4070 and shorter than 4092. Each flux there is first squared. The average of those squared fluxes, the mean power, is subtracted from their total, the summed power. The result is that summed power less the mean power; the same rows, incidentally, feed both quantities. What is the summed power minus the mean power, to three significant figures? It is 773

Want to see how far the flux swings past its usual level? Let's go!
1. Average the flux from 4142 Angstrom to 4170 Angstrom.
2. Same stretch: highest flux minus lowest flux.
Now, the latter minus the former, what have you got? -8.38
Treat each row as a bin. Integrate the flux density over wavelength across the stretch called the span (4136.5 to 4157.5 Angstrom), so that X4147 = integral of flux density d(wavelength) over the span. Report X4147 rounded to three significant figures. 215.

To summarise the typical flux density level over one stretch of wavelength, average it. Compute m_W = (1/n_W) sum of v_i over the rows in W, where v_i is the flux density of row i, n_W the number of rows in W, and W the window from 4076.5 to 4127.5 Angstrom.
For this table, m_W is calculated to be 11.2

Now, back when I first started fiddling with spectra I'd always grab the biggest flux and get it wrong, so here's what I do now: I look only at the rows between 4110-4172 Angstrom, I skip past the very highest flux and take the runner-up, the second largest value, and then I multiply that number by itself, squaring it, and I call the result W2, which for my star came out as 135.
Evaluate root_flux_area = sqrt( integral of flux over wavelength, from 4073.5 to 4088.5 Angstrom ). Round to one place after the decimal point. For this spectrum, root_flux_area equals 13.1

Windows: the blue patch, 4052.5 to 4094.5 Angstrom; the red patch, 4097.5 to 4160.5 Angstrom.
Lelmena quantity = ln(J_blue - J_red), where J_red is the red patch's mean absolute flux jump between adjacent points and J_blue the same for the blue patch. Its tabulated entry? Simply -2.4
